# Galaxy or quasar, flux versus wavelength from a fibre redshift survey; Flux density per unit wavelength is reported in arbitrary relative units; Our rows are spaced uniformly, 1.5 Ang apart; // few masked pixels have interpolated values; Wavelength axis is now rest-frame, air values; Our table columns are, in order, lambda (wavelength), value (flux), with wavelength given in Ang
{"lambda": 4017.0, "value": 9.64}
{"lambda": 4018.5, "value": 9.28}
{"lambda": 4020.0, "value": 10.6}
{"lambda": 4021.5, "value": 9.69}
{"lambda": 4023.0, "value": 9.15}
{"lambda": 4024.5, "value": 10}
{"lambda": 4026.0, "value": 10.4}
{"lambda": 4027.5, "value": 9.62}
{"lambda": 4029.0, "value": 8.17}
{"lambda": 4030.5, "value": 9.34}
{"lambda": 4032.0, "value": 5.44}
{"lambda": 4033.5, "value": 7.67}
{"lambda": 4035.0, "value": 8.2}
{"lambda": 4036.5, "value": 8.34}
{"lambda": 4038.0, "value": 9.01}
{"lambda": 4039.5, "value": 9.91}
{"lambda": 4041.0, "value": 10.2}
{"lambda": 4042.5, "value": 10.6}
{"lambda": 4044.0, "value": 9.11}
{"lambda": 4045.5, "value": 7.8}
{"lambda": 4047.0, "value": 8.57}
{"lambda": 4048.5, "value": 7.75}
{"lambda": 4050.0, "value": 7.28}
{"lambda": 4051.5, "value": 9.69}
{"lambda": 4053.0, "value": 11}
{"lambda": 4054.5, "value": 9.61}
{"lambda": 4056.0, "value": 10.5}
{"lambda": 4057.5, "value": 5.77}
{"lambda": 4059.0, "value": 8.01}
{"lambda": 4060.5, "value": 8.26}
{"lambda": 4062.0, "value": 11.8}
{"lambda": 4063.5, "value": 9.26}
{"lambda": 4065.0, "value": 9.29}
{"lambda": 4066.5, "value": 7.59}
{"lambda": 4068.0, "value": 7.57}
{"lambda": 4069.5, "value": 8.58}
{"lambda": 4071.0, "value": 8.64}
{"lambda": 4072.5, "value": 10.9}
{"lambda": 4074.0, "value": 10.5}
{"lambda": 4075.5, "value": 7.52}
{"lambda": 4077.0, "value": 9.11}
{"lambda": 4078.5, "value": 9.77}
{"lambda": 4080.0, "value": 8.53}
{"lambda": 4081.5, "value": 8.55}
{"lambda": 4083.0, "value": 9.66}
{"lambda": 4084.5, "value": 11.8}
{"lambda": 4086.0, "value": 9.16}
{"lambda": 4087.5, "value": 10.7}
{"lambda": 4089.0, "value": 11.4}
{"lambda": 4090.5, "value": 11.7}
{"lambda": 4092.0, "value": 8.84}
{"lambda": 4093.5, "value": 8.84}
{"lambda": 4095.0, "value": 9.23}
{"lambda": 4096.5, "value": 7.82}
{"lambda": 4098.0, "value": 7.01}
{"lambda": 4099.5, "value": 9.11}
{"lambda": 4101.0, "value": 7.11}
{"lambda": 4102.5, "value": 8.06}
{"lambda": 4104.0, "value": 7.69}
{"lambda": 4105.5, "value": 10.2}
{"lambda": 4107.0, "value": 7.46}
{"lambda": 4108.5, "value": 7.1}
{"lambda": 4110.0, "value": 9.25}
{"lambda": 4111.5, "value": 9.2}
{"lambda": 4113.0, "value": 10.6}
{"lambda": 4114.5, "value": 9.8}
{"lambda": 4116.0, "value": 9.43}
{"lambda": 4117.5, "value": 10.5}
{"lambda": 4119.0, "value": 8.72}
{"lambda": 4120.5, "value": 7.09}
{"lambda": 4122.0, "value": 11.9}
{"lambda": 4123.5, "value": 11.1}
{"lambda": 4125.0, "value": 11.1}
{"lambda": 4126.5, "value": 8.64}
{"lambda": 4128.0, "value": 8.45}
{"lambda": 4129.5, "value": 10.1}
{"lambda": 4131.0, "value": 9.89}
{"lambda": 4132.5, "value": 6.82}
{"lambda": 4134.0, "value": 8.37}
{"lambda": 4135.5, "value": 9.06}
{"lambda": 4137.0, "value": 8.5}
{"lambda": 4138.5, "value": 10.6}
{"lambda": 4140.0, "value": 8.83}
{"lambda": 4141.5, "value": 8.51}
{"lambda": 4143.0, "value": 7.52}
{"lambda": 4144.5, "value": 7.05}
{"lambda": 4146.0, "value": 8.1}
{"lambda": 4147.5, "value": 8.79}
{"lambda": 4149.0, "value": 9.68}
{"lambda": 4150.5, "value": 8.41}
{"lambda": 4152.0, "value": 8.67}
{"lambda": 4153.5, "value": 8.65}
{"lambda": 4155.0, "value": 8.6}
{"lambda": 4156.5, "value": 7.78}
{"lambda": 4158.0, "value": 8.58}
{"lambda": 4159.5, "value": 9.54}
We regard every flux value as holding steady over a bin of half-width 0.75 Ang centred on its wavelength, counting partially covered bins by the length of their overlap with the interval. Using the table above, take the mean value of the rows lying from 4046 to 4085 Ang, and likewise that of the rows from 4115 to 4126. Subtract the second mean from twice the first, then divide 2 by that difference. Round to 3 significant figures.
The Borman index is 0.246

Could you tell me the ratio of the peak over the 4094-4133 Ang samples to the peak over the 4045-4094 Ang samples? 1.008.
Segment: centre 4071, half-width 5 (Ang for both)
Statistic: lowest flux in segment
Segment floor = 7.52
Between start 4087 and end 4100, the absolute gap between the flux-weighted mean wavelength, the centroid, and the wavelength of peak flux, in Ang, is 2.5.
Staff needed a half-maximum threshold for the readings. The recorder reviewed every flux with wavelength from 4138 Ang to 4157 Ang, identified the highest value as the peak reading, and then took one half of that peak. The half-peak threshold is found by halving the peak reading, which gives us 5.3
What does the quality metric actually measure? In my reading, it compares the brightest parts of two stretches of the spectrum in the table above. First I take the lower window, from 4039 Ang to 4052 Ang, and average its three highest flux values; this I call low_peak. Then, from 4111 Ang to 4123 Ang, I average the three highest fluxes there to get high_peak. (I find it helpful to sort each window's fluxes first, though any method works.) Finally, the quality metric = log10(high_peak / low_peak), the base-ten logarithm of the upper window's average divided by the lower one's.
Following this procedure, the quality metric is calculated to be 0.031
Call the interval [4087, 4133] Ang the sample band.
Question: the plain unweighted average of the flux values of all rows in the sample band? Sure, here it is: 9.2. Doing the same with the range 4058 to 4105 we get 9.1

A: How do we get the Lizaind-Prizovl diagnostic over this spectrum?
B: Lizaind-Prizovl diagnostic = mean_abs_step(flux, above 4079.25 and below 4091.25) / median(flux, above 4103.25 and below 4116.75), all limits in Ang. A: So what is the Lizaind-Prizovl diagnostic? 0.131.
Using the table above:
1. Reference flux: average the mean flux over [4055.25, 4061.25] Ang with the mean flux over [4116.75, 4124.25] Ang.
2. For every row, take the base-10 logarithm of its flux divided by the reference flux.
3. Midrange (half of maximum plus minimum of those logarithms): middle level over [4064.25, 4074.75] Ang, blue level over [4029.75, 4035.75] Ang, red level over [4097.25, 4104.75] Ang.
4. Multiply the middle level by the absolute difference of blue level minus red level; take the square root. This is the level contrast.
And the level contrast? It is 0.014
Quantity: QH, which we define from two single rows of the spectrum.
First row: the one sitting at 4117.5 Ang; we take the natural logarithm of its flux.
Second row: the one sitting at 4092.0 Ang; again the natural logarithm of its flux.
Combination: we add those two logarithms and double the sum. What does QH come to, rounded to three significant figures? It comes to 9.06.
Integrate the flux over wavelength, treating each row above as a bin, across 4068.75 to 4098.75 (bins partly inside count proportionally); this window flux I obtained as 282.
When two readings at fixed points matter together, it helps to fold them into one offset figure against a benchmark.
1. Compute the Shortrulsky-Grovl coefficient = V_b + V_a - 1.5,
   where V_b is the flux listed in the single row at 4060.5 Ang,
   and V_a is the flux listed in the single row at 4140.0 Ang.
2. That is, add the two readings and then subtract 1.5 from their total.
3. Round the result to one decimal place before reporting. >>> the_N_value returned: 15.6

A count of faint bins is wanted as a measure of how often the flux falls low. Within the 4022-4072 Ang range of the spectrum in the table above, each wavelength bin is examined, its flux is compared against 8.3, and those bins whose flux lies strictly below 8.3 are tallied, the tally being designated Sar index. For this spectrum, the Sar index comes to 12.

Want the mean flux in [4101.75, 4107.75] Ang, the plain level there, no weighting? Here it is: 8.4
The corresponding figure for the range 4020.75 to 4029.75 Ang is 9.5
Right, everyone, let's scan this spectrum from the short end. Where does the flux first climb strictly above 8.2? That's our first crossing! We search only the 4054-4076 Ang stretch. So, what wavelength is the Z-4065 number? 4054.5 Ang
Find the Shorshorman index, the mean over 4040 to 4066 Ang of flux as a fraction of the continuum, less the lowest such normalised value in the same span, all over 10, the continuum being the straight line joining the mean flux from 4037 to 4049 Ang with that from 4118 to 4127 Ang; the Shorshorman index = 0.036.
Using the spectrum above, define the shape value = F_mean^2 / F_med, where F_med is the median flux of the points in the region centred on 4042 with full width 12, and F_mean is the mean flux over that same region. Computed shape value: 9.3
